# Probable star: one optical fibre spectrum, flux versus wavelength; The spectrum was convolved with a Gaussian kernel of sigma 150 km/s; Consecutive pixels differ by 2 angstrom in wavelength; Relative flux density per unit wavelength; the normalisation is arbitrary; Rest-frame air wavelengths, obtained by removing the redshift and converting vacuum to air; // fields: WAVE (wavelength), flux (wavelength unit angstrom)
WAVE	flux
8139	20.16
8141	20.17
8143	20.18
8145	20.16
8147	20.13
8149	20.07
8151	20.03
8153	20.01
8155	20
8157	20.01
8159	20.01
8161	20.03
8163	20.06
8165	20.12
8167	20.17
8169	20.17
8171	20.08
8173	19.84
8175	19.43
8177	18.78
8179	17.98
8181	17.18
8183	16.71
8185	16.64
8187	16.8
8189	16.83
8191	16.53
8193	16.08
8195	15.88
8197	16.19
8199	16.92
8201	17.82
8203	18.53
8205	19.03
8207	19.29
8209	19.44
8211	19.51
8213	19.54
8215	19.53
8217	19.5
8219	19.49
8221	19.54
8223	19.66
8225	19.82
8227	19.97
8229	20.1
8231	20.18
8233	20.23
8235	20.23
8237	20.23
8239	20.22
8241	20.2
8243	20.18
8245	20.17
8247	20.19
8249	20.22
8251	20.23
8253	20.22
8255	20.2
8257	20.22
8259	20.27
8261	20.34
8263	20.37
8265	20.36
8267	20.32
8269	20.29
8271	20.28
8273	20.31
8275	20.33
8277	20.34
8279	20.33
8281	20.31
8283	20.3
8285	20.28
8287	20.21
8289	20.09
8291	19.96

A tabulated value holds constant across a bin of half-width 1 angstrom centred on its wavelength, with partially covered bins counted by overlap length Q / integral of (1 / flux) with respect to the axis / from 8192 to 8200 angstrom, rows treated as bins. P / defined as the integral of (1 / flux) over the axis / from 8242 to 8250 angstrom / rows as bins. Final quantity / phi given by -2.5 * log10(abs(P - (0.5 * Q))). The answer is 2.06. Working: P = 0.396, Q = 0.49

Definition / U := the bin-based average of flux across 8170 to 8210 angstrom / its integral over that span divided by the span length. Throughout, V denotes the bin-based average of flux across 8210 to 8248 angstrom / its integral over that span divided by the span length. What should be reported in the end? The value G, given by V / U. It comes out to 1.12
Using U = 17.8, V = 19.9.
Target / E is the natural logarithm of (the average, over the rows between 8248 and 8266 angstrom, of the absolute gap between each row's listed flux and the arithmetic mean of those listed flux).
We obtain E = -2.9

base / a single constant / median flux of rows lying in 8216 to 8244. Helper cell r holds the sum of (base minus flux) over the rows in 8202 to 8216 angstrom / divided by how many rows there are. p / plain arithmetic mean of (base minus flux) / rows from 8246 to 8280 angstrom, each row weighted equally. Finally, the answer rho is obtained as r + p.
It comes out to 0.7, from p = -0.14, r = 0.9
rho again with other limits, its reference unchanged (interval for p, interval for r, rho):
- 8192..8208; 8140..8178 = 2.8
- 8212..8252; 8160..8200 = 2.2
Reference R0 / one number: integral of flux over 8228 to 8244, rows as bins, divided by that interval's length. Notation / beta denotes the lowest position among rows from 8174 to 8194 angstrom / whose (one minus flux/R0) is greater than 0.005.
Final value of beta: 8175 angstrom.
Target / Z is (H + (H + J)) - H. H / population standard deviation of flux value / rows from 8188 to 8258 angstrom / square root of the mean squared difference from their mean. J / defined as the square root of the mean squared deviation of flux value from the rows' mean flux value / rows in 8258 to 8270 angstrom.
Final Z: 1.4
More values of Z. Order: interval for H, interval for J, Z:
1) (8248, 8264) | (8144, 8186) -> 1.2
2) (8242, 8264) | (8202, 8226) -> 0.4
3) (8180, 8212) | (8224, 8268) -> 1.4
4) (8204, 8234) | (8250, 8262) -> 0.4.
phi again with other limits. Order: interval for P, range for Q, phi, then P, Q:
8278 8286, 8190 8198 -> 2.08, 0.394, 0.49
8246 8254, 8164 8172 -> 1.76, 0.396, 0.40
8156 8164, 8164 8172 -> 1.74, 0.399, 0.40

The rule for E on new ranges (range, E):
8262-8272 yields -3.4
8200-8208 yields -0.7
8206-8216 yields -2.6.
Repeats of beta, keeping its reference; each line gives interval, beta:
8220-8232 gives 8221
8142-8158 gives 8149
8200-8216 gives 8201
